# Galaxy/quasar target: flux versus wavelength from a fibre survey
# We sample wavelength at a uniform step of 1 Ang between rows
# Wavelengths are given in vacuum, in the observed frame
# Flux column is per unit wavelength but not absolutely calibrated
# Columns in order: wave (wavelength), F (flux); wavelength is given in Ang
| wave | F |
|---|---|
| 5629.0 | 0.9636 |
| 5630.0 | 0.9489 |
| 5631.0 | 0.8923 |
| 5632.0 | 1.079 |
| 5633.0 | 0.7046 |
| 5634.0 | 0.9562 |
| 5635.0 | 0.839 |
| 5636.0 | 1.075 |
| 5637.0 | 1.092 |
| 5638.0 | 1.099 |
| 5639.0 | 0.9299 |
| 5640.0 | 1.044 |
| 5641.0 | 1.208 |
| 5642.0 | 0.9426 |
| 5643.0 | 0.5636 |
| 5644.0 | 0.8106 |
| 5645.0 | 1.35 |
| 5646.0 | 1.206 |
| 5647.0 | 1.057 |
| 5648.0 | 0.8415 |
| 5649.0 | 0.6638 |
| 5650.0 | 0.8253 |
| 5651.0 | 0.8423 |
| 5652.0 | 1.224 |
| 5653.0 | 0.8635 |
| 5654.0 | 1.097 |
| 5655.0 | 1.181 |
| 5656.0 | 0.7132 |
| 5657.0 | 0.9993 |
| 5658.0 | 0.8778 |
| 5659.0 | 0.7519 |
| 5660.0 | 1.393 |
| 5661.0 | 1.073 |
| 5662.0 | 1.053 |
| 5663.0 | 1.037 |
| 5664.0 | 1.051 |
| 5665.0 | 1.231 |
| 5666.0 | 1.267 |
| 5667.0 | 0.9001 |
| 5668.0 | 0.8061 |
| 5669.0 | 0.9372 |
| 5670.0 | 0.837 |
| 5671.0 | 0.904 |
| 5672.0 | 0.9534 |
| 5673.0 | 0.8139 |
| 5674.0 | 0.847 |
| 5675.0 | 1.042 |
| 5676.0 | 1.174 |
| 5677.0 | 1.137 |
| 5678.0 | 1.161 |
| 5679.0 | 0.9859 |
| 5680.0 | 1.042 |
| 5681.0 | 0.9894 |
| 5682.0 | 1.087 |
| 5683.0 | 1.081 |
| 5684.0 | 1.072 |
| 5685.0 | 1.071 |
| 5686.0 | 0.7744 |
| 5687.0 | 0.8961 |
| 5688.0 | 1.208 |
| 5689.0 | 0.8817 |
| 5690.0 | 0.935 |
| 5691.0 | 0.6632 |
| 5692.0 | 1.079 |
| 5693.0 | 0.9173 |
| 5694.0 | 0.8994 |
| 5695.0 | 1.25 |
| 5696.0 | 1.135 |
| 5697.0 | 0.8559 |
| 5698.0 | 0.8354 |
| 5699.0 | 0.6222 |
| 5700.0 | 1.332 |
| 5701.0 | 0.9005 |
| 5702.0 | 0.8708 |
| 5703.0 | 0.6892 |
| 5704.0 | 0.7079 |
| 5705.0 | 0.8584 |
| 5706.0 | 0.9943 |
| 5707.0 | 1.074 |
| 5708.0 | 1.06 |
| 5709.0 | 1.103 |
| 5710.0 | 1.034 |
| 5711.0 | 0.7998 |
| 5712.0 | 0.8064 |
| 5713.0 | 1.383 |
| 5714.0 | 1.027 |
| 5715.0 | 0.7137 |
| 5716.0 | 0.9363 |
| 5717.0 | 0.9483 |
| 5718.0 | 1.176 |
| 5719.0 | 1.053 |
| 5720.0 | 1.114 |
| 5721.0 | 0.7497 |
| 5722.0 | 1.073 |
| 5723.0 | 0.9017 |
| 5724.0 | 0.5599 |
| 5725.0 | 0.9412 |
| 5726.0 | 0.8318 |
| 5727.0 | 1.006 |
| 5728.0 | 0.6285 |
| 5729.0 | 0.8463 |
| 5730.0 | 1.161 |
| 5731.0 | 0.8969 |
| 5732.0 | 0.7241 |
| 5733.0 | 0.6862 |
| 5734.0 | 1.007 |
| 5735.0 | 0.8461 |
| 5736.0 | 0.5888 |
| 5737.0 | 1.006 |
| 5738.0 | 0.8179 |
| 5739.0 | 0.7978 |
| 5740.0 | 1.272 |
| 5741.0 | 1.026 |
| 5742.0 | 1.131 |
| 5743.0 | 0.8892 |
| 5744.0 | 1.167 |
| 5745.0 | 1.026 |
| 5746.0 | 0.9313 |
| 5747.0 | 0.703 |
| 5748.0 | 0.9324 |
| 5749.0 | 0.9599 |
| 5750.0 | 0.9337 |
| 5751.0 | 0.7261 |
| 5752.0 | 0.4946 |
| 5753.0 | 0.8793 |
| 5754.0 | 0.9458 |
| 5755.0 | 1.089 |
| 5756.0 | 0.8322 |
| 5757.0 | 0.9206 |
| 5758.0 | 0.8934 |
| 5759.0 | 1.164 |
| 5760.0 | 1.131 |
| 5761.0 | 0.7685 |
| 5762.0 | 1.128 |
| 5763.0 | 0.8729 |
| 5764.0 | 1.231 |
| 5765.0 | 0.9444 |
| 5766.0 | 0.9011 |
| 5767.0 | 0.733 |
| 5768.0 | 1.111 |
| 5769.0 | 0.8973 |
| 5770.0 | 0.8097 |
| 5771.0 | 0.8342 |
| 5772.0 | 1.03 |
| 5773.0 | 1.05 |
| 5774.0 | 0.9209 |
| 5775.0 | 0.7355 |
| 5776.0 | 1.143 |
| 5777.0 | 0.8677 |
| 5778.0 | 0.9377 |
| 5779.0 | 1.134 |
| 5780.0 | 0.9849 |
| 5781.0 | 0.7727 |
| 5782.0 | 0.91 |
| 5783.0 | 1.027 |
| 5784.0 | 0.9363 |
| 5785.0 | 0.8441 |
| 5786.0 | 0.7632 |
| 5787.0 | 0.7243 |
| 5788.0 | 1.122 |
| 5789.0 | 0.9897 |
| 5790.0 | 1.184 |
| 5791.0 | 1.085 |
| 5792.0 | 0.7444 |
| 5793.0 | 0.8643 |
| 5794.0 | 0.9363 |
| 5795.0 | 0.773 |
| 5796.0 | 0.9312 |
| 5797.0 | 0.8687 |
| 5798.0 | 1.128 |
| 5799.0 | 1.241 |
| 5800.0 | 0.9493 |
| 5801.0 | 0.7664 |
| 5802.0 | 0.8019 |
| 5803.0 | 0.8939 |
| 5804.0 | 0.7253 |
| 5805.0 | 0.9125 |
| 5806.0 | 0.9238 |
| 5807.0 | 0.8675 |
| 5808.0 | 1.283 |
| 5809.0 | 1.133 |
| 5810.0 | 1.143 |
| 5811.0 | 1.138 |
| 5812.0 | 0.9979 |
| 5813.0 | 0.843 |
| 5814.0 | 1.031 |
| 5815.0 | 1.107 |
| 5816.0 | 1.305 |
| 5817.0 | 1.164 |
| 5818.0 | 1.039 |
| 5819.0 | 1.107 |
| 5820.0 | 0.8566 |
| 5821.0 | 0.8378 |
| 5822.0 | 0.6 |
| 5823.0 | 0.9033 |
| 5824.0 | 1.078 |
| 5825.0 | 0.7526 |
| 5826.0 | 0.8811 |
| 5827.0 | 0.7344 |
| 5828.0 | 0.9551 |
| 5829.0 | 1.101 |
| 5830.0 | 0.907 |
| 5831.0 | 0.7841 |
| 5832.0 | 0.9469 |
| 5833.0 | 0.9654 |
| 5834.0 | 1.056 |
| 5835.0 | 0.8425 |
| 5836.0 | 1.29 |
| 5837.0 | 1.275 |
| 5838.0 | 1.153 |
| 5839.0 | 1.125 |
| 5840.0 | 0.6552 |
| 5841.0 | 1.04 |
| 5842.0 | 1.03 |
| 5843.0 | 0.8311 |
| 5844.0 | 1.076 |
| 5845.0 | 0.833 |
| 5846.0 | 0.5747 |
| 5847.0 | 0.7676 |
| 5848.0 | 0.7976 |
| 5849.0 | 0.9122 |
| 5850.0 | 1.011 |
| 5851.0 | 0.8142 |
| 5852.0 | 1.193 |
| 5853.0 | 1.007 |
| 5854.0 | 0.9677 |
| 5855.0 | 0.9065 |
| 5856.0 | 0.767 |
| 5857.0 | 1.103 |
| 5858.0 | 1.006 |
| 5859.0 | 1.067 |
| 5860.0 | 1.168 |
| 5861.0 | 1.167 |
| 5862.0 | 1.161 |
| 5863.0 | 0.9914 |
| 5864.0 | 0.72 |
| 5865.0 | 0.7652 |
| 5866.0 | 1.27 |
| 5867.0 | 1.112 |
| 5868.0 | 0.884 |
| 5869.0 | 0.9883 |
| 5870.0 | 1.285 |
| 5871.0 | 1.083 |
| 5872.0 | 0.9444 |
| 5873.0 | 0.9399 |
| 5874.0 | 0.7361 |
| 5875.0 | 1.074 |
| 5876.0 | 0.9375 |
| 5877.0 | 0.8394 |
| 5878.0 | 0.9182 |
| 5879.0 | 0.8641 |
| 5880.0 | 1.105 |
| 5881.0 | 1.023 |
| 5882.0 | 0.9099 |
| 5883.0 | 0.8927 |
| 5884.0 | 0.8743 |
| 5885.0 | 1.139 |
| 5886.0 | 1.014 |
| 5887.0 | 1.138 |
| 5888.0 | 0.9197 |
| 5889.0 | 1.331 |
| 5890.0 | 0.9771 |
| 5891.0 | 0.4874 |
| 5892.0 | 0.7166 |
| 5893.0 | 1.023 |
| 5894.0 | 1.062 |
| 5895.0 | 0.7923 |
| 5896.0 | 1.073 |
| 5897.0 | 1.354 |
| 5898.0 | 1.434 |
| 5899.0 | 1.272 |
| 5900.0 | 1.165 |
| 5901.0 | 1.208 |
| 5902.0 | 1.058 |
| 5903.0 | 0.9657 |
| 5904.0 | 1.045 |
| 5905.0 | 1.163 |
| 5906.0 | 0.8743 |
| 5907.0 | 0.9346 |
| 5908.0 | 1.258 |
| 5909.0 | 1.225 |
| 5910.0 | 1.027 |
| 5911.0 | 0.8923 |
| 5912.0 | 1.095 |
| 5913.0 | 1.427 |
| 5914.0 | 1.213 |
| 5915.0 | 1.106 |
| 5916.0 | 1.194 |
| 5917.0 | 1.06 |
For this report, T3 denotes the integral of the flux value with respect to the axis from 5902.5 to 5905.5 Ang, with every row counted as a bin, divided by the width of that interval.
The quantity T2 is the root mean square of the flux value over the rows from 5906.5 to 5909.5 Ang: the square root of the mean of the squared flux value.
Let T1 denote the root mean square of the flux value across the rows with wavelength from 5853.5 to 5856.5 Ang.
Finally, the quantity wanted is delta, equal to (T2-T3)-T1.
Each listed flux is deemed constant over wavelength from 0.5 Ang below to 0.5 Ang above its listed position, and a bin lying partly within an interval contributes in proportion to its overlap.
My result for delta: -0.79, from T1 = 0.88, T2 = 1.15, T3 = 1.06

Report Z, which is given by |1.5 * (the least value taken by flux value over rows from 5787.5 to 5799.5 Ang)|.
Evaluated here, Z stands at 1.117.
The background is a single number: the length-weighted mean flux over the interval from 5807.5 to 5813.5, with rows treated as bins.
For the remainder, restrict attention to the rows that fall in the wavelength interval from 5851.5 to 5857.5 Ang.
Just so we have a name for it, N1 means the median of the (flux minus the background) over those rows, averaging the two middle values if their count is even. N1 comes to -0.10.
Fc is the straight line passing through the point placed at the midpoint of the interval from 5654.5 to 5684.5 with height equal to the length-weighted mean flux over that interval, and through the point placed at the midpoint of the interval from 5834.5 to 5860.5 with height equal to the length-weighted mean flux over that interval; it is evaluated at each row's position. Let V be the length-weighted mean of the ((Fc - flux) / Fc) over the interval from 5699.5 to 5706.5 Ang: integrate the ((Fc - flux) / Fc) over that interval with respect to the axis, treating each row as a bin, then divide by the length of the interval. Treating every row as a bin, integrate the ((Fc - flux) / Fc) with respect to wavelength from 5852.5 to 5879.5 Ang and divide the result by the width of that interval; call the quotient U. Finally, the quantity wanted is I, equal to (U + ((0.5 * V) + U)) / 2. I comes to 0.001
